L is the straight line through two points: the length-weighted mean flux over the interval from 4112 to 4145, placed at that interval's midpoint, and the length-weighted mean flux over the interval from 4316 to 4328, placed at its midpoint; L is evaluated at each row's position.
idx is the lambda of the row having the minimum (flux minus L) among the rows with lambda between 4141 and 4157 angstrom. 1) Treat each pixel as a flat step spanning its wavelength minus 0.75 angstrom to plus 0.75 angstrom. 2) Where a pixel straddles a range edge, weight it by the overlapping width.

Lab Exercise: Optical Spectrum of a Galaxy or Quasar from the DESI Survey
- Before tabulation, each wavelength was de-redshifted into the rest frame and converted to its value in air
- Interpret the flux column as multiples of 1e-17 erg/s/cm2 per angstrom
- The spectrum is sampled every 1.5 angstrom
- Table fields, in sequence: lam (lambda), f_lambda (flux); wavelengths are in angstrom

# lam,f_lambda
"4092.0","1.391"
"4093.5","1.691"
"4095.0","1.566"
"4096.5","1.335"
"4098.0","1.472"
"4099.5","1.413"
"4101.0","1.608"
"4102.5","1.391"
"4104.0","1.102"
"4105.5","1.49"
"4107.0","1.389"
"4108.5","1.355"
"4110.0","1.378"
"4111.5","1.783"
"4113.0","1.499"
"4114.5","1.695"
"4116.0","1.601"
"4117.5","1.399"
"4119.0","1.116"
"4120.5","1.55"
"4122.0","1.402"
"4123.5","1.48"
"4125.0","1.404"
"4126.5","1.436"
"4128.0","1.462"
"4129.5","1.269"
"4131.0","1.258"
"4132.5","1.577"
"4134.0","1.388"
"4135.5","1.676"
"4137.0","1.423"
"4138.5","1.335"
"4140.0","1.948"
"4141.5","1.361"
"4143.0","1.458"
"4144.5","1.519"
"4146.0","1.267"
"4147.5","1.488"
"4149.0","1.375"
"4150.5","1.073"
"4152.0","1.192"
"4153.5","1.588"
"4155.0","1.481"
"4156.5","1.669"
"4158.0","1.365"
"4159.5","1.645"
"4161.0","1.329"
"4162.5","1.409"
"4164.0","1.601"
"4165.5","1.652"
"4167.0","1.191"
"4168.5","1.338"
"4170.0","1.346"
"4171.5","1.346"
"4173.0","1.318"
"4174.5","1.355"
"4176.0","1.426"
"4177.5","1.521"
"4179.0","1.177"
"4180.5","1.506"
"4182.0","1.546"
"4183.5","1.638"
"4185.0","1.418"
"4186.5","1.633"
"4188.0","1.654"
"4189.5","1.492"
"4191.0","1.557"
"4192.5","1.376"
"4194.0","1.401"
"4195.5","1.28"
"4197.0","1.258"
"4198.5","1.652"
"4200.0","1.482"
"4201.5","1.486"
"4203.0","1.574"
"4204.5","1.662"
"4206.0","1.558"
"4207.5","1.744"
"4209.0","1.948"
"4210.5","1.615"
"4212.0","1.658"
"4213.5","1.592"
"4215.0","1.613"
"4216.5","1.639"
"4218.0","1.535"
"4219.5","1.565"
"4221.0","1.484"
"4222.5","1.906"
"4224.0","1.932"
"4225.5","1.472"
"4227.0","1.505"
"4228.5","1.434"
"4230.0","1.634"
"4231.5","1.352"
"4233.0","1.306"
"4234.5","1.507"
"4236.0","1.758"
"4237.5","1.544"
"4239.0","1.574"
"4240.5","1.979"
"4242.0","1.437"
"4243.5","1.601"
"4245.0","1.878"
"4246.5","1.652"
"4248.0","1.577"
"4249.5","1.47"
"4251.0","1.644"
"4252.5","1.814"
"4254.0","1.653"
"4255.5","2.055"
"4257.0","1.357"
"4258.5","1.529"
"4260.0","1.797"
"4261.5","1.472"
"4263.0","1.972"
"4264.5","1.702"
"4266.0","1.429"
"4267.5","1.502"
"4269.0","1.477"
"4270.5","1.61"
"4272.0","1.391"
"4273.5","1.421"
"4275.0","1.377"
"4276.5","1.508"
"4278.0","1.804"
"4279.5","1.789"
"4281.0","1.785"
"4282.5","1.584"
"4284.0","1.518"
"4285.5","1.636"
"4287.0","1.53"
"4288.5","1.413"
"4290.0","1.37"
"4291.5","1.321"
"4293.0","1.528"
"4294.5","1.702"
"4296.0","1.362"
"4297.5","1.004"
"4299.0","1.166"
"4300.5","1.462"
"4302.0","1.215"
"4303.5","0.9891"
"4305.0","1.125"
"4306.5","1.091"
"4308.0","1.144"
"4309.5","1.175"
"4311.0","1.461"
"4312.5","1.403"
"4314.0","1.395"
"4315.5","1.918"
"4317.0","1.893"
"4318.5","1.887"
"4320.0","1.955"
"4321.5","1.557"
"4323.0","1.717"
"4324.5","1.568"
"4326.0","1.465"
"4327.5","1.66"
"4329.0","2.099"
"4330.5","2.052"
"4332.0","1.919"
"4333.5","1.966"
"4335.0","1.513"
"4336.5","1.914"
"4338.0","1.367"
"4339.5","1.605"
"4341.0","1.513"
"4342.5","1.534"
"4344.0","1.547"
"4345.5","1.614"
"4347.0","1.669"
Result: 4150.5 angstrom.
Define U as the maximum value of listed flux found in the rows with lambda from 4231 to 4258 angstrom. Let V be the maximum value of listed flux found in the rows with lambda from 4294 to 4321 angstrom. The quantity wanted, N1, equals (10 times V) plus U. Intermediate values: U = 2.055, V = 1.955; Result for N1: 21.6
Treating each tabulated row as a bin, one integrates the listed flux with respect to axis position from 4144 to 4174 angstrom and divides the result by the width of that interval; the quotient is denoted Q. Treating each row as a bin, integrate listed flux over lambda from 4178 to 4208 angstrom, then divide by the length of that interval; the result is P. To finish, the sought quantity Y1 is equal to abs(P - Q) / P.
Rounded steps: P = 1.50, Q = 1.41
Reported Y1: 0.063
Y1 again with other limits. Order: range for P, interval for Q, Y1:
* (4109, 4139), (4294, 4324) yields 0.018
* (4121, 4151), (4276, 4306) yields 0.002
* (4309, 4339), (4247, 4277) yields 0.064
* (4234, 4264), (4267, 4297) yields 0.083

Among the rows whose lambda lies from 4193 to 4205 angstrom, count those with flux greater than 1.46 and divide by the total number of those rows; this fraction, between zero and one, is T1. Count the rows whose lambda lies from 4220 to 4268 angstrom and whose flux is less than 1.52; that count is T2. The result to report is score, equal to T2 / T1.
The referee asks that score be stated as 21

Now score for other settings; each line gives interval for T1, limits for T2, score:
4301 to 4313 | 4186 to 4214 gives 56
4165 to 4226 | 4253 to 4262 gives 3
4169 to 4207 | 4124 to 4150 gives 25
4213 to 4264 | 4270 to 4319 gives 25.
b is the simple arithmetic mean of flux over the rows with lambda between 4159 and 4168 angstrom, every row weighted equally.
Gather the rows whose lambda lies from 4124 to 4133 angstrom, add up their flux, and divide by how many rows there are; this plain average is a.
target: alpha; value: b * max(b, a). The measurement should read 2.16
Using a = 1.40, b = 1.47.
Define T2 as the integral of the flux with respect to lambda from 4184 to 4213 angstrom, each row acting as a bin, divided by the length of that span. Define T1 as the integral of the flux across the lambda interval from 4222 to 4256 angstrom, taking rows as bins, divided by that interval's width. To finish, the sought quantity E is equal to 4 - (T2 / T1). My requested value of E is 3.05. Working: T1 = 1.63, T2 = 1.55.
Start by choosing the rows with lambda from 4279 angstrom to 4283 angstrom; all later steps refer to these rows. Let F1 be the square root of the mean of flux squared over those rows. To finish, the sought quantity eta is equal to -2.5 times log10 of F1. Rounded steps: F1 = 1.72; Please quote -0.59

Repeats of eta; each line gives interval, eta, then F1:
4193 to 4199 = -0.37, 1.41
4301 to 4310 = -0.13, 1.13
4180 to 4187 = -0.48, 1.55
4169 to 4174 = -0.32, 1.34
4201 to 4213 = -0.55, 1.66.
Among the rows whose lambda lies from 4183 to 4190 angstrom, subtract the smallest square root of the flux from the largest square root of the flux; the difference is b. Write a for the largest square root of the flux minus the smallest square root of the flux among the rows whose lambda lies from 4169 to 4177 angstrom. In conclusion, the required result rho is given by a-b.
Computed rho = -0.05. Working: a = 0.05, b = 0.10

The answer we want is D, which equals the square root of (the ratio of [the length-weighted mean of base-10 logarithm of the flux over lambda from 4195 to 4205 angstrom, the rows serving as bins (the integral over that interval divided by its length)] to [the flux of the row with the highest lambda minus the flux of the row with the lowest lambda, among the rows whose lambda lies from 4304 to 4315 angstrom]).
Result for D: 0.8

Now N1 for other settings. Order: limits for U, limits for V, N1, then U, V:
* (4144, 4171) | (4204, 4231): 21.1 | 1.669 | 1.948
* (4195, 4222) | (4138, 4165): 21.4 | 1.948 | 1.948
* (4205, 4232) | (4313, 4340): 22.9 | 1.948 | 2.099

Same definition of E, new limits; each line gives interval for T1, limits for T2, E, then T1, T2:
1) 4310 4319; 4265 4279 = 3.08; 1.64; 1.51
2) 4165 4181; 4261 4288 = 2.85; 1.37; 1.58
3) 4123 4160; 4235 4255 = 2.85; 1.44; 1.66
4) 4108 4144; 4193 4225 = 2.91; 1.47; 1.60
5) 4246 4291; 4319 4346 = 2.93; 1.59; 1.70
